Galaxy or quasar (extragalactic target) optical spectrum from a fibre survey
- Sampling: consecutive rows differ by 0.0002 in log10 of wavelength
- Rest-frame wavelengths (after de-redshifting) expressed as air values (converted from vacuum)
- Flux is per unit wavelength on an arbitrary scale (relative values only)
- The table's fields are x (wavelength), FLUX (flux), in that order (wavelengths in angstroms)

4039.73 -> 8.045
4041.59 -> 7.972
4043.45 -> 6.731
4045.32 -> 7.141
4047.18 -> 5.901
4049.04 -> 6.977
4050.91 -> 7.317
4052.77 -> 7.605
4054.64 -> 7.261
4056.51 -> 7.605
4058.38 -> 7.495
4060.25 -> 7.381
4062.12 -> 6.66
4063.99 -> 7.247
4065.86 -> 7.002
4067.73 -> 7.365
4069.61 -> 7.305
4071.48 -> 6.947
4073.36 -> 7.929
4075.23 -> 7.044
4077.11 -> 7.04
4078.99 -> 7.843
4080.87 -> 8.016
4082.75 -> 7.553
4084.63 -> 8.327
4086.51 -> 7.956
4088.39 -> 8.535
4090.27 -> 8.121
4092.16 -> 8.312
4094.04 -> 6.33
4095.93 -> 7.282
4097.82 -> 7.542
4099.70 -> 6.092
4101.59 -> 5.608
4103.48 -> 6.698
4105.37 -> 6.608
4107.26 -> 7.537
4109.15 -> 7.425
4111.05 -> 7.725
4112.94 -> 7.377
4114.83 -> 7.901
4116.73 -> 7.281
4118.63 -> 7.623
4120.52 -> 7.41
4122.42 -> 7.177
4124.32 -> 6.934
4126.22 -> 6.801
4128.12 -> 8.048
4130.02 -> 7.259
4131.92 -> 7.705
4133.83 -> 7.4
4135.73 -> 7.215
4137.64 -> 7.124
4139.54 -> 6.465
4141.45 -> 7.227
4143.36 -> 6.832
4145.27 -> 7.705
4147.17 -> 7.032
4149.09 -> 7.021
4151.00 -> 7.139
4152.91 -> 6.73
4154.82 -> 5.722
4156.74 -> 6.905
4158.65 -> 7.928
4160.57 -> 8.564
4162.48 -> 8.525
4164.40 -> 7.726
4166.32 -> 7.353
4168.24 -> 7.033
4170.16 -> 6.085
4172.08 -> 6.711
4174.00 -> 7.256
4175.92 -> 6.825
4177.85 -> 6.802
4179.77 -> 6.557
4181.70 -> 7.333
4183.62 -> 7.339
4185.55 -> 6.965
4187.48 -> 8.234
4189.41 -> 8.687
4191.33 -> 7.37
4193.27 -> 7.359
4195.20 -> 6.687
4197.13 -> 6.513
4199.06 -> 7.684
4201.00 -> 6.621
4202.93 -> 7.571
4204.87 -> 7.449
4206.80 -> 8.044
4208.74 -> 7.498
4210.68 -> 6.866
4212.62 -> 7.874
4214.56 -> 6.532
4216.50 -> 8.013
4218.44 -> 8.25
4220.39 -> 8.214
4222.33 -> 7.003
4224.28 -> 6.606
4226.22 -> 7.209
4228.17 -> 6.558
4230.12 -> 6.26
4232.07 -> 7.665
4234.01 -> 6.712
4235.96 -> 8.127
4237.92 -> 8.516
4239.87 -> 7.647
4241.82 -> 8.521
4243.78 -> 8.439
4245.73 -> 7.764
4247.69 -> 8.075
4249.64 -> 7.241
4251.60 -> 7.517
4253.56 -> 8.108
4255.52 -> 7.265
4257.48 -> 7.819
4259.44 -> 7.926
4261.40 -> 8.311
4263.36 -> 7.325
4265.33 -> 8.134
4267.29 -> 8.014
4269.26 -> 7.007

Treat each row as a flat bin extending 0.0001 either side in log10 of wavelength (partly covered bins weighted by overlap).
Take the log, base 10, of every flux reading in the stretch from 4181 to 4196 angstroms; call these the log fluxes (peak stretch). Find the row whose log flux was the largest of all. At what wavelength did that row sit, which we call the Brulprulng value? 4189.41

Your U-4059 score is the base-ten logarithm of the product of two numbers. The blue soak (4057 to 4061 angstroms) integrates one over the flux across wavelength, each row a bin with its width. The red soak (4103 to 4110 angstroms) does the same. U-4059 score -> -0.27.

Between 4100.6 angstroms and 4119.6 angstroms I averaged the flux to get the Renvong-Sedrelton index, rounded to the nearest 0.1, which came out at 7.2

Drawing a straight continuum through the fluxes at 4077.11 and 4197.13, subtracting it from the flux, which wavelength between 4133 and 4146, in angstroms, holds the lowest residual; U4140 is 4139.54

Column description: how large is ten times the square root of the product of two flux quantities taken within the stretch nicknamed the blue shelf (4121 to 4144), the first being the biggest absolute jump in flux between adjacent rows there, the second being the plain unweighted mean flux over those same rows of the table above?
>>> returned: 29.9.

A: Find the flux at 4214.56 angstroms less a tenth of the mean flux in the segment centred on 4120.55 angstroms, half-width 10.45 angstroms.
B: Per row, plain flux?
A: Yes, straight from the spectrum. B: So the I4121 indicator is 5.79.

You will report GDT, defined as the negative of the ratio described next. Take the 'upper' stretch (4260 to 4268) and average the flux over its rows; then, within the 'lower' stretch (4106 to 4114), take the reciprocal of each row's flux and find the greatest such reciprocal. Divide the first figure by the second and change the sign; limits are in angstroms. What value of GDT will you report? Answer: -59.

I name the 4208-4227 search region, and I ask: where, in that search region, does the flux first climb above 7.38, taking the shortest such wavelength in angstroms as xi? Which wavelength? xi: 4208.74 angstroms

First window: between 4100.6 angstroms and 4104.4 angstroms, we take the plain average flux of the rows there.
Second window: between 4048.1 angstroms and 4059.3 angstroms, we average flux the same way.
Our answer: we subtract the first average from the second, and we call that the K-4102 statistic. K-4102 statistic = 1.2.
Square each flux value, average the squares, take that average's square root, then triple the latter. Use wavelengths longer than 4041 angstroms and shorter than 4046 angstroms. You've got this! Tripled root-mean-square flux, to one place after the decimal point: 21.9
